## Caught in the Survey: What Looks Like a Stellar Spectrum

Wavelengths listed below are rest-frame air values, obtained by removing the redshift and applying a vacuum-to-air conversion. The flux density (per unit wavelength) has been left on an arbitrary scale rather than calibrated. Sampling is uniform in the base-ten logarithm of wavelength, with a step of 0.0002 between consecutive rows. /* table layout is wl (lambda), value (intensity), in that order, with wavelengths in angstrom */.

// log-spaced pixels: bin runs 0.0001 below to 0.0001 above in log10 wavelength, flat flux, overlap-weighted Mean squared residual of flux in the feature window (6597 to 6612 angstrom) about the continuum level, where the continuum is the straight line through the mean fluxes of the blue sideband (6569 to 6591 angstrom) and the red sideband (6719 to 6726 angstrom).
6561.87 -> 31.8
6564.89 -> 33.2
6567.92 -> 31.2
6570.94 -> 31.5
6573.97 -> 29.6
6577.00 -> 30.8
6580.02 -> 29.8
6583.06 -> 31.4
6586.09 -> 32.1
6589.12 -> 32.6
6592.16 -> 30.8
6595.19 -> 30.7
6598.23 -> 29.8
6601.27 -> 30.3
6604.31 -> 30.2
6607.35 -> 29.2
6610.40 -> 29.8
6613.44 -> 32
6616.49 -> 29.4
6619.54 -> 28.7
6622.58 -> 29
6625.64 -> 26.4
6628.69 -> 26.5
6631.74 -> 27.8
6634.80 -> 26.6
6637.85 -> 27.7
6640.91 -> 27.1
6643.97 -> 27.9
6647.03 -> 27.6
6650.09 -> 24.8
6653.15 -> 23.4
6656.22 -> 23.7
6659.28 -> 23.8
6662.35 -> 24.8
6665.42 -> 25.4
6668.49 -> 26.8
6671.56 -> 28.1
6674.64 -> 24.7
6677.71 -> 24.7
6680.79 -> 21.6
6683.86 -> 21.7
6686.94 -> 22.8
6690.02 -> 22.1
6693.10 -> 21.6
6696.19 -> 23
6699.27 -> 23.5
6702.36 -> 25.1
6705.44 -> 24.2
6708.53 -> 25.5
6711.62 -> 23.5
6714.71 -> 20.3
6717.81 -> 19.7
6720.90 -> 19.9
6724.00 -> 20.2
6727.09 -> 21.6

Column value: 0.6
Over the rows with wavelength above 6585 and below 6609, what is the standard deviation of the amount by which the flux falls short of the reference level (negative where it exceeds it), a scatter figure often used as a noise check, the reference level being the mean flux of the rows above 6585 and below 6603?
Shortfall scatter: 1.1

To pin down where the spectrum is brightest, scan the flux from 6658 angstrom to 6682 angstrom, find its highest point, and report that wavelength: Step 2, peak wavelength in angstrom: 6671.56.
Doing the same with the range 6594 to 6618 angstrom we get 6613.44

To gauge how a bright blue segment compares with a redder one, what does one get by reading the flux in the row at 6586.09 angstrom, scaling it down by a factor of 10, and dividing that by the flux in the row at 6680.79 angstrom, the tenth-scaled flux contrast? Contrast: 0.1486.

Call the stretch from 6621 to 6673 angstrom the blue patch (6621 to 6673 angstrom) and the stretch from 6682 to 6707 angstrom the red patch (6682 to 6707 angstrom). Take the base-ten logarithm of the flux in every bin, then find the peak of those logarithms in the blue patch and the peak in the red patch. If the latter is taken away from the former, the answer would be 0.063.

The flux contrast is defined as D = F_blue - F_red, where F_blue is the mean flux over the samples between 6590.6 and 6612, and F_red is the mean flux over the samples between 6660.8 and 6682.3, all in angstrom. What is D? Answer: 5.0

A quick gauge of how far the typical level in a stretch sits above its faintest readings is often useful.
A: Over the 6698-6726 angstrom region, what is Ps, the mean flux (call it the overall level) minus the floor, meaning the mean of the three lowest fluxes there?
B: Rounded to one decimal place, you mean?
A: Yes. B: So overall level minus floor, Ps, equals 2.5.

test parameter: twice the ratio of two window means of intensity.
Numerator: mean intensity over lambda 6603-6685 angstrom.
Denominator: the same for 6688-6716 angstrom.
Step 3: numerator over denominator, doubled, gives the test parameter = 2.30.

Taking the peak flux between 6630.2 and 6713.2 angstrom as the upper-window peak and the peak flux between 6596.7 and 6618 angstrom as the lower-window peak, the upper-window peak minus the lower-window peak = -4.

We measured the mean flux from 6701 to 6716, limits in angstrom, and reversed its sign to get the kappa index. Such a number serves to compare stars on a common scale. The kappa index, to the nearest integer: -24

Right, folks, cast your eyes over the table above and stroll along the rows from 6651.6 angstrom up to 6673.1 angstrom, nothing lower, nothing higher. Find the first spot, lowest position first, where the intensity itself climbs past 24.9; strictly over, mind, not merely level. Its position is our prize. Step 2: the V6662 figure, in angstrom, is 6665.42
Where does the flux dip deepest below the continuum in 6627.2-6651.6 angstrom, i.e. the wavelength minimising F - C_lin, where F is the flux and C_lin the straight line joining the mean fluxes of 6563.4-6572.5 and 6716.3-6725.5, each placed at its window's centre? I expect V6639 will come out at 6650.09 angstrom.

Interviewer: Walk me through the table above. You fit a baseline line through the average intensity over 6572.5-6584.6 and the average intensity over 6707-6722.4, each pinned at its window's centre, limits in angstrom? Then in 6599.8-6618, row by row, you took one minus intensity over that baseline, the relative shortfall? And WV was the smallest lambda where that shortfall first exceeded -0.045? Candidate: 6607.35 angstrom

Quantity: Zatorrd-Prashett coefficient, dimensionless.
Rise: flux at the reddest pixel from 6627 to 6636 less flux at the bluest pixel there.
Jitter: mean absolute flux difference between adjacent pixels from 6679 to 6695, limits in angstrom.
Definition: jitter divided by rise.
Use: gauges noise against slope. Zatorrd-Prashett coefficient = 6.0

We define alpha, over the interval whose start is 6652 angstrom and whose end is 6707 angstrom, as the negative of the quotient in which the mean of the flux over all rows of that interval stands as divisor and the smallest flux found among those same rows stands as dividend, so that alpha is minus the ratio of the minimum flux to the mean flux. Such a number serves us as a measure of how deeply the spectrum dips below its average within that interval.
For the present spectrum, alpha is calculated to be -0.902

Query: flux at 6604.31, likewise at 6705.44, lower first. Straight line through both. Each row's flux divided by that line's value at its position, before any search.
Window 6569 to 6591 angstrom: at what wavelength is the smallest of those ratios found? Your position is 6573.97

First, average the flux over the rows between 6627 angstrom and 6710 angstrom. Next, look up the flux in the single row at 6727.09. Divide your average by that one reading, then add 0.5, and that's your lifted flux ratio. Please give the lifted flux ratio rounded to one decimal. 1.7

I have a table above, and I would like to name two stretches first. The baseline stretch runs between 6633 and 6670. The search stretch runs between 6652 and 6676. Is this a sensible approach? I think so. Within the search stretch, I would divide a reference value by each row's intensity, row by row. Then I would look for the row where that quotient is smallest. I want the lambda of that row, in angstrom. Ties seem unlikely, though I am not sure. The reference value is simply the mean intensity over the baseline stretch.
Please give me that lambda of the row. 6671.56 angstrom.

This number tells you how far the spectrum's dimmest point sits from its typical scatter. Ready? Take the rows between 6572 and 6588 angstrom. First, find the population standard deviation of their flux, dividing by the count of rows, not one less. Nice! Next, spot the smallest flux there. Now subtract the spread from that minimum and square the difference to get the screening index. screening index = 821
